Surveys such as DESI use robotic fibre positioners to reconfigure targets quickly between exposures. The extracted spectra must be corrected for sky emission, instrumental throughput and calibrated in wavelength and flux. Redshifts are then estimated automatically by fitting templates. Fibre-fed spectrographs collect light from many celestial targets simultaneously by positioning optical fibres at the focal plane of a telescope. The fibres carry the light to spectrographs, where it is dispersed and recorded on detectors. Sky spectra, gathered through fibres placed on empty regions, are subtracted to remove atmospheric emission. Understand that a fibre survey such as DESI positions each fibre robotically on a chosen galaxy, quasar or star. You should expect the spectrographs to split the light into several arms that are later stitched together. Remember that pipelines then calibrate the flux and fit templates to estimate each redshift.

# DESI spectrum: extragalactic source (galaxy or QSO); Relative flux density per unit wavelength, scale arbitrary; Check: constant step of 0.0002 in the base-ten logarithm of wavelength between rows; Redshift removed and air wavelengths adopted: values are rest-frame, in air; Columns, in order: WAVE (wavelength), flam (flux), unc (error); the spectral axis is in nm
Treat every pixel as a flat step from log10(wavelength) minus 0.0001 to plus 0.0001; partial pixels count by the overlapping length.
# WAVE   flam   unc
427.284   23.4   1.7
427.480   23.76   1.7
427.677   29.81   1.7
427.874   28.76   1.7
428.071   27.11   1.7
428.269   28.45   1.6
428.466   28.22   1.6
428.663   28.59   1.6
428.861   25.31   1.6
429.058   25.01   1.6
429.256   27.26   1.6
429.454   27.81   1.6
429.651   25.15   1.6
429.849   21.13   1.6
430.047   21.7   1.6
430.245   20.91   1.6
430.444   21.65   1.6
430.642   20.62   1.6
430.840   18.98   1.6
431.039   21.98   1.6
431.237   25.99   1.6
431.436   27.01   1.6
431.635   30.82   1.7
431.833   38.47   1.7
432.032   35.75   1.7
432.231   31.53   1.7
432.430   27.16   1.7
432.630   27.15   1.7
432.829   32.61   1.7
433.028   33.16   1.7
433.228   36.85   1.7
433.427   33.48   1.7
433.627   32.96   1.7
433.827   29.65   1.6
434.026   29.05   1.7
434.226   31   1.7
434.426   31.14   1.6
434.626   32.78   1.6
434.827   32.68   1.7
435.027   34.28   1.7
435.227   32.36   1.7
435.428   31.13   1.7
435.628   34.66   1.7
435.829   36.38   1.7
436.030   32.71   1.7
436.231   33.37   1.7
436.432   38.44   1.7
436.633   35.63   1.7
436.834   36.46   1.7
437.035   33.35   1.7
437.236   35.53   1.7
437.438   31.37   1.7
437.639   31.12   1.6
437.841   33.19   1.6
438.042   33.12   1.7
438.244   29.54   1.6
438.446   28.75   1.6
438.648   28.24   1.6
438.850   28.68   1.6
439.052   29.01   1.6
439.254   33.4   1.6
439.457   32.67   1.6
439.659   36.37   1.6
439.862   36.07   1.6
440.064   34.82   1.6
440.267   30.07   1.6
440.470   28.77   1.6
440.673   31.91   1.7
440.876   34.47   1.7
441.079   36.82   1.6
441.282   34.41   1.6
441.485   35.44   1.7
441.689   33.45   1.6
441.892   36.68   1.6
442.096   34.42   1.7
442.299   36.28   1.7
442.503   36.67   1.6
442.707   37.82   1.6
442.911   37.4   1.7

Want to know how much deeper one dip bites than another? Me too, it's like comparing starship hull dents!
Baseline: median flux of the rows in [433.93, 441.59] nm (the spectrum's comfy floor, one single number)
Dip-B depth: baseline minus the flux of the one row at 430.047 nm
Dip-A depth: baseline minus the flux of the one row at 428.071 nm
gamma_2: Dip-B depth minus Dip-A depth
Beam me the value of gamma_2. 5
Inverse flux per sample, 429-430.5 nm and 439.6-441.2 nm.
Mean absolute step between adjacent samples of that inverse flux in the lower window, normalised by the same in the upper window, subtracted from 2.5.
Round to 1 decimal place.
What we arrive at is 1.2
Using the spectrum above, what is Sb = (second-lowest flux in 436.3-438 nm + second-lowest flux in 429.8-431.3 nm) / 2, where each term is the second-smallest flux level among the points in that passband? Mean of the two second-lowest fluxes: 26.0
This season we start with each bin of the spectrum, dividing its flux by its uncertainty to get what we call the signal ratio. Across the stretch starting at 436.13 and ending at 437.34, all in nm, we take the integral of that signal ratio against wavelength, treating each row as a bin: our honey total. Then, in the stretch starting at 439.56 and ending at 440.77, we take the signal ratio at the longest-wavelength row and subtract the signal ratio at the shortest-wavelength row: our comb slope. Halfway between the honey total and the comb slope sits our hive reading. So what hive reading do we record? 10.6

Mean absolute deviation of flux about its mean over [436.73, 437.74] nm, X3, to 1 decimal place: 1.9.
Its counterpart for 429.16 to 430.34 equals 2.7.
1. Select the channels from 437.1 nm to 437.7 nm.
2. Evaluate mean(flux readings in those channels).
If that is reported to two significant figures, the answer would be 33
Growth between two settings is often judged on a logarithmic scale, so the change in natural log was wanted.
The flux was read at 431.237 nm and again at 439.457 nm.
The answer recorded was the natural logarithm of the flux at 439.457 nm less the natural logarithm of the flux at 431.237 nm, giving 0.23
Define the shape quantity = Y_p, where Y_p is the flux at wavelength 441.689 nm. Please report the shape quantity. 33.45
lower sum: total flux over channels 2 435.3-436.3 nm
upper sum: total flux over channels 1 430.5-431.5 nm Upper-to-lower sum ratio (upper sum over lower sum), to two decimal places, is 0.68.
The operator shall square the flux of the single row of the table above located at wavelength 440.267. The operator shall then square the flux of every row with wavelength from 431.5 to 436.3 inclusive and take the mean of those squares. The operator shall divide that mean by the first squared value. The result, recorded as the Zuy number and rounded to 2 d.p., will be 1.18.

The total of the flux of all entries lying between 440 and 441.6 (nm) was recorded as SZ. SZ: 267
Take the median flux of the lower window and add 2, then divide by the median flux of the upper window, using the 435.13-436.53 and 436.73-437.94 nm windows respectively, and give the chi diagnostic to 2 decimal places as 1.06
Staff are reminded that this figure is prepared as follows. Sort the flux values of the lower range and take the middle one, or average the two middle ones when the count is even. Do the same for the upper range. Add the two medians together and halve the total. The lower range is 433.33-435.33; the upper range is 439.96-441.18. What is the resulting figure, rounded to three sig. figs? 32.9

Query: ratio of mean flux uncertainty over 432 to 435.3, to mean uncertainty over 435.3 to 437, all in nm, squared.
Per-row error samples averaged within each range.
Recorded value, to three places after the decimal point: 0.979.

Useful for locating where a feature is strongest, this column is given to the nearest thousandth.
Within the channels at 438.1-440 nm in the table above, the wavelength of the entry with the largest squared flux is 439.659 nm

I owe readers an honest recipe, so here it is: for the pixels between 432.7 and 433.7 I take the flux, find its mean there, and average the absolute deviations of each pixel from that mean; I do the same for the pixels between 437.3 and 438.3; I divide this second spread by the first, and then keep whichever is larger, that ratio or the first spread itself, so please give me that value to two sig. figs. 1.2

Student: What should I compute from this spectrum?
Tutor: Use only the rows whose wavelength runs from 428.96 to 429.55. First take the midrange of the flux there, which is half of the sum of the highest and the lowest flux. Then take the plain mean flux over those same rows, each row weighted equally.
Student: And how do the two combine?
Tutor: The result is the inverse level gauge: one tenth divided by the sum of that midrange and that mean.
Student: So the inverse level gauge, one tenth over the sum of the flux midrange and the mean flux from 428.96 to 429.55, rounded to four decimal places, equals 0.0019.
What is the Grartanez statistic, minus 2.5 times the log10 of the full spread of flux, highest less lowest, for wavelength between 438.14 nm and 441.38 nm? -2.3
